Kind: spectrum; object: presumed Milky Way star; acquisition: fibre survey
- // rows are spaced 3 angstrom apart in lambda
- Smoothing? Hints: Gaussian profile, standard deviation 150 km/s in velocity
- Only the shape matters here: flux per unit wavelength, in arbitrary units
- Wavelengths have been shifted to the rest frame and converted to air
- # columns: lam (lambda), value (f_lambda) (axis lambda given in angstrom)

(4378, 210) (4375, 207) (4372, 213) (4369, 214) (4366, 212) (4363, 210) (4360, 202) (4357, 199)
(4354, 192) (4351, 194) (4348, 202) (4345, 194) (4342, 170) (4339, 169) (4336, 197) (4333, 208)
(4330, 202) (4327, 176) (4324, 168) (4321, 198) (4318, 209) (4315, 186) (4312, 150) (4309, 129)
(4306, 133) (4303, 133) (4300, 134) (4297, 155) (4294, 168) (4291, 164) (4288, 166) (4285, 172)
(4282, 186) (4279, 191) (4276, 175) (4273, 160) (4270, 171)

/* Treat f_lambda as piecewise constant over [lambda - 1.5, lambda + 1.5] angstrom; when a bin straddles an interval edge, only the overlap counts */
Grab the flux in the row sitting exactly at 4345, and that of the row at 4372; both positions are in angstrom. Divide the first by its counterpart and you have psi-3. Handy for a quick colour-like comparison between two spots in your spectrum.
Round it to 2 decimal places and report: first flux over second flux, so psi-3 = 0.91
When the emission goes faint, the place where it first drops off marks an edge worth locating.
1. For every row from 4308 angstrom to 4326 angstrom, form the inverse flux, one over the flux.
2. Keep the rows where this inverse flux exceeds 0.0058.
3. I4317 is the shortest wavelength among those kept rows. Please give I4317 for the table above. 4309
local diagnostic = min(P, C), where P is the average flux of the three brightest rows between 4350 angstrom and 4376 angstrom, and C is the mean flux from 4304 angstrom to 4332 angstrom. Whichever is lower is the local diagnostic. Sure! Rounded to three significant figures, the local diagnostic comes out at 172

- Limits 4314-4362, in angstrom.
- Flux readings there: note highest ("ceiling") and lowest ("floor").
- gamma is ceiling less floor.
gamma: 41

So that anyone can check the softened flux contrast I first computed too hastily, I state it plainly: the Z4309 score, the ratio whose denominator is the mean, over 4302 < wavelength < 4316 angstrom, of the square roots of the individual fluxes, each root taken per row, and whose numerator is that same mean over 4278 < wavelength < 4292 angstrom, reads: 1.10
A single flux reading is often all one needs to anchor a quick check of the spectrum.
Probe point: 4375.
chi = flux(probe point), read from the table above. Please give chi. 207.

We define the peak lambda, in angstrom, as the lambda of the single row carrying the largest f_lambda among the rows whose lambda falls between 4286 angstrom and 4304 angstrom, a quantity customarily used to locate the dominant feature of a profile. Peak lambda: 4294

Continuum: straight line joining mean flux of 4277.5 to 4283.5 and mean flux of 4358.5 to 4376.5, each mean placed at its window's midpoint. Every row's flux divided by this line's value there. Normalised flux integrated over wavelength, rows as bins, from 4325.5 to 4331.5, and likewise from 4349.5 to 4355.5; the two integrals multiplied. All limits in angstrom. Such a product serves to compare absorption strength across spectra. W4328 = 31.8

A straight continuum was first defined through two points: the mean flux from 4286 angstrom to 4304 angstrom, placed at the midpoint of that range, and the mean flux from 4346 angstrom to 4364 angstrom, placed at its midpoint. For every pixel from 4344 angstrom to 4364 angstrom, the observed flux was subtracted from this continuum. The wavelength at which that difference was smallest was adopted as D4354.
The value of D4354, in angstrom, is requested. 4348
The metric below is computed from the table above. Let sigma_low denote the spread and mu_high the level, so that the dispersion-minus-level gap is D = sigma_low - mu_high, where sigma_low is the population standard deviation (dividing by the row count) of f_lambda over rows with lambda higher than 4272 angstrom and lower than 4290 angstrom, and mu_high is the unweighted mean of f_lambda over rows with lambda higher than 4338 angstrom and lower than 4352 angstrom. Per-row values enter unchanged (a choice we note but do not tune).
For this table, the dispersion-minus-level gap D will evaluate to -175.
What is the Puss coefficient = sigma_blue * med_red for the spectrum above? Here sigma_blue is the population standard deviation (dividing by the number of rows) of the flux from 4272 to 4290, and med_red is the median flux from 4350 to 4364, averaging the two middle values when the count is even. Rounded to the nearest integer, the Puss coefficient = 2137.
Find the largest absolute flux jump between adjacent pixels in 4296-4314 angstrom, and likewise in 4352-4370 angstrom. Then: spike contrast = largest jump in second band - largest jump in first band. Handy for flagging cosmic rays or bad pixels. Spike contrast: -13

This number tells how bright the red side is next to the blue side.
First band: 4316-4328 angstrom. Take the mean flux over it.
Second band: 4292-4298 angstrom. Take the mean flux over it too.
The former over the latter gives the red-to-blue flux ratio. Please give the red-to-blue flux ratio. 1.16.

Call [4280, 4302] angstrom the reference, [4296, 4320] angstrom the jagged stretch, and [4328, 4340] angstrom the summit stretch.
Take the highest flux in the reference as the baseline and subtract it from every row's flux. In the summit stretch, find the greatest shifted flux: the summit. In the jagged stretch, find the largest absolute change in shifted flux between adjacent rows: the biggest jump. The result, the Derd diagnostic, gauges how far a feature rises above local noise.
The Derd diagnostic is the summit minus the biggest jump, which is -14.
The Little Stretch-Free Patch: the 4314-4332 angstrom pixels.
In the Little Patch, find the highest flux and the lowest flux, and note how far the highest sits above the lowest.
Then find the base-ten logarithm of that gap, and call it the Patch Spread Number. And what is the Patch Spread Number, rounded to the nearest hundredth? 1.61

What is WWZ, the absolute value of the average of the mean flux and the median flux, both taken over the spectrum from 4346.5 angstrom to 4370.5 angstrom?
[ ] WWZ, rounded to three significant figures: 203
